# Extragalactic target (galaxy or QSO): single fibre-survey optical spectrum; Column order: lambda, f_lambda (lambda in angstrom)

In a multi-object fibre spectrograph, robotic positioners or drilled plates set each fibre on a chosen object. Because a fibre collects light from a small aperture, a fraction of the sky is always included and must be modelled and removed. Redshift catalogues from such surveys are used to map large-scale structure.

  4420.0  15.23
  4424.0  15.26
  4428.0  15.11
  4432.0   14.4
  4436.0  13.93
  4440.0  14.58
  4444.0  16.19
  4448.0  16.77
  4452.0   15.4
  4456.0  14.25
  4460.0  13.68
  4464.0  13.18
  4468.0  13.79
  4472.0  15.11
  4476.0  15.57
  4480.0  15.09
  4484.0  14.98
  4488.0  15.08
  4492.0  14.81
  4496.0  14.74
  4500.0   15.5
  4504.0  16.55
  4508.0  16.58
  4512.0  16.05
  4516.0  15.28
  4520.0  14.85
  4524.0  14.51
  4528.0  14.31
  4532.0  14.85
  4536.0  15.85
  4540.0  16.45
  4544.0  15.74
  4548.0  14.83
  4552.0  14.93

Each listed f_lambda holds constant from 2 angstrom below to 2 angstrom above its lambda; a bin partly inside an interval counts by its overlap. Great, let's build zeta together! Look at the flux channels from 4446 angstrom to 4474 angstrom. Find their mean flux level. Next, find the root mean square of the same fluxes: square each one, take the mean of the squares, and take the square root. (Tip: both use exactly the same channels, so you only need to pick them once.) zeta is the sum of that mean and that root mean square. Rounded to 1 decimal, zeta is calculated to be 29.2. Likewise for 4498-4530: 30.9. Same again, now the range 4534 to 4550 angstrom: 31.4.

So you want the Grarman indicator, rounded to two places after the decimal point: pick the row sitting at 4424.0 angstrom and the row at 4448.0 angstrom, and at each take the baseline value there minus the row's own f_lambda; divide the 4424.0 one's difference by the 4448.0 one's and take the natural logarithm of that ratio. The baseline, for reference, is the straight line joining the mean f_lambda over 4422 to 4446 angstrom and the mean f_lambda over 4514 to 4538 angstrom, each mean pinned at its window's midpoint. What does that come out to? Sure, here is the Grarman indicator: -1.66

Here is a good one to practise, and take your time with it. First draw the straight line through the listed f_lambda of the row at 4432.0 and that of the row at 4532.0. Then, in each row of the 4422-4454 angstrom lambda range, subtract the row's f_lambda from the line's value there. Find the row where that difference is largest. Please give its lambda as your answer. 4436.0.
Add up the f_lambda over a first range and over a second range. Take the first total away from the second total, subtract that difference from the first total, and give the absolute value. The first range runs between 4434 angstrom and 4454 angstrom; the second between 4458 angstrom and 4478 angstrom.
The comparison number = 82.4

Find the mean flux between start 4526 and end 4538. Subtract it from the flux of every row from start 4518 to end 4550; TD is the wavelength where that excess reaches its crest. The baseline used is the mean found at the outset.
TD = 4540.0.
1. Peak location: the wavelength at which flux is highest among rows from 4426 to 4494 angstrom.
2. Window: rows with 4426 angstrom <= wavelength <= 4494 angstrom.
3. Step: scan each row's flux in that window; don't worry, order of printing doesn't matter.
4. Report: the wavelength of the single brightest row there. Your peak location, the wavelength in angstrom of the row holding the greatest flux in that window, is 4448.0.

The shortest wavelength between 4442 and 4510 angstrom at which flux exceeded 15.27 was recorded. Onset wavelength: 4444.0 angstrom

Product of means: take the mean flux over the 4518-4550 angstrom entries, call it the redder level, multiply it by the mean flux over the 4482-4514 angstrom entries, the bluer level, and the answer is 235.7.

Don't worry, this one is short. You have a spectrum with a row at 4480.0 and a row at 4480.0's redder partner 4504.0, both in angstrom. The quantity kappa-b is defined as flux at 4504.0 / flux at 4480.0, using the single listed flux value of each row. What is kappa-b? 1.10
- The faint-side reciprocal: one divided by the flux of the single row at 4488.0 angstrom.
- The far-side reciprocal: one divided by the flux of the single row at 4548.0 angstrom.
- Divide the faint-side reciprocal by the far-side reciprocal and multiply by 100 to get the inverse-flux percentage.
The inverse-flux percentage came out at 98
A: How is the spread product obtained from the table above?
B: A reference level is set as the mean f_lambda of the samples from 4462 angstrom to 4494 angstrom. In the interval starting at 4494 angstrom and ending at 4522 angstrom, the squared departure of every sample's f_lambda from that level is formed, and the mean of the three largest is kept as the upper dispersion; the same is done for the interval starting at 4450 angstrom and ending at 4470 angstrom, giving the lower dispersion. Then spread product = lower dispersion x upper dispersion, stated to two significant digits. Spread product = 4.1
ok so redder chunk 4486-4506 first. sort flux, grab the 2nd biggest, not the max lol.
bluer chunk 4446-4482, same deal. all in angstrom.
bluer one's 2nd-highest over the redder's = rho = 1.00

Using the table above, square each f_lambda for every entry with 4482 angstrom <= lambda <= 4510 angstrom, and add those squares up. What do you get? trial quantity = 1677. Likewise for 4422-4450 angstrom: 1619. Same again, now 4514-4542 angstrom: 1612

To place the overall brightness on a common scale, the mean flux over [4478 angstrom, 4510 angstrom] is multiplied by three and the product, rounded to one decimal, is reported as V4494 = 46.2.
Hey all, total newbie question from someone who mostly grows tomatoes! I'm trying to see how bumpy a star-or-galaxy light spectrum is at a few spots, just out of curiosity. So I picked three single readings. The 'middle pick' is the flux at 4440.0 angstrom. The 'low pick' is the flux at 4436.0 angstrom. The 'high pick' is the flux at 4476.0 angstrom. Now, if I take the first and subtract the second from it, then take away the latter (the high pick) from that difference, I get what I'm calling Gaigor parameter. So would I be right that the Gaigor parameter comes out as -14.9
